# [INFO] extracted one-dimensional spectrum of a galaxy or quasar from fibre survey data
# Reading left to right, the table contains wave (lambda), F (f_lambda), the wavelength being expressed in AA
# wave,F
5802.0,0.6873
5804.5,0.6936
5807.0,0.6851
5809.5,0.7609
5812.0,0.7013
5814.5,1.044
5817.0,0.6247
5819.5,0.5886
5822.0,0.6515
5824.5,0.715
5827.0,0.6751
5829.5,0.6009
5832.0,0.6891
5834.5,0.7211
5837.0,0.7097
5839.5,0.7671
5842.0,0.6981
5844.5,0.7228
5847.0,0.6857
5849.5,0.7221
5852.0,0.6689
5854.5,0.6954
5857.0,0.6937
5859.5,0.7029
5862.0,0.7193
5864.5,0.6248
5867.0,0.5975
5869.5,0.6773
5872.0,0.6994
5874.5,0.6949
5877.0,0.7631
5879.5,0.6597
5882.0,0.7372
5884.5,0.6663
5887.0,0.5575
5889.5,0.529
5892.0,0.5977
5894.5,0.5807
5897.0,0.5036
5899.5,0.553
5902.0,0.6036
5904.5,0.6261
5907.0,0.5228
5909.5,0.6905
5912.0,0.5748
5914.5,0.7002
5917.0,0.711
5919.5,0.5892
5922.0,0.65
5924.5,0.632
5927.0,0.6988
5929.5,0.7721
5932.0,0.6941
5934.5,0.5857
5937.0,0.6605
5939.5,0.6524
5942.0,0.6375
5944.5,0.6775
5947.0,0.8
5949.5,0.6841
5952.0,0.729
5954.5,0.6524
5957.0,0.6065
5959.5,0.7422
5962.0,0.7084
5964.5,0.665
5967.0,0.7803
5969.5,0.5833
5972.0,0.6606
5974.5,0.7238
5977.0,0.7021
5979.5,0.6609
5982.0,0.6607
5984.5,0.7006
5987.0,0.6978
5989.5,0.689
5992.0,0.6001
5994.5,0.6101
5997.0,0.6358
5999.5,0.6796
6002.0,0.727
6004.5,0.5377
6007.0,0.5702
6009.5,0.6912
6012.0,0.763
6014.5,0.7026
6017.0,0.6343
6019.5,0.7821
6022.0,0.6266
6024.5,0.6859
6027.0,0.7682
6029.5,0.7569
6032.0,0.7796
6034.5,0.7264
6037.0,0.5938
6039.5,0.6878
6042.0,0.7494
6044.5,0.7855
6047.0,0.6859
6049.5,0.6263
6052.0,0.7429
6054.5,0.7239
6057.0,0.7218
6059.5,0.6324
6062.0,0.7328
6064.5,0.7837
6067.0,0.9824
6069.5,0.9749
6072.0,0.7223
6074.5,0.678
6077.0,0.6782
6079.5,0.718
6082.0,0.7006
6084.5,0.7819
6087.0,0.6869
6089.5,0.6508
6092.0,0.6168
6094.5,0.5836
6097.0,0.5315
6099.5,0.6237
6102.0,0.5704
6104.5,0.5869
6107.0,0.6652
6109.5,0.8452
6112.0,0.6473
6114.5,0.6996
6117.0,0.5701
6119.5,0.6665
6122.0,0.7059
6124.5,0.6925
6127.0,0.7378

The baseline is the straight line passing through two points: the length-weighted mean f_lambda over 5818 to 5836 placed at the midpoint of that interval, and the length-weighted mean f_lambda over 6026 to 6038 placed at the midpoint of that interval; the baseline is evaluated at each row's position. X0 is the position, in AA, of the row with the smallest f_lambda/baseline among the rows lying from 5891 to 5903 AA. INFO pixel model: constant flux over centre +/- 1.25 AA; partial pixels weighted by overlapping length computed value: 5897.0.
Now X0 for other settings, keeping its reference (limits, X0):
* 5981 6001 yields 5992.0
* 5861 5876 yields 5867.0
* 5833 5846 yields 5842.0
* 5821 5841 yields 5829.5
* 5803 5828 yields 5819.5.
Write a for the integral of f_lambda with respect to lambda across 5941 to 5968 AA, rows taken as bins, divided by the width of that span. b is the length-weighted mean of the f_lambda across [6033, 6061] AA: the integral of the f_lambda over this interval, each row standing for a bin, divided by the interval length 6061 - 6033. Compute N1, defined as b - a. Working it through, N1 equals 0.00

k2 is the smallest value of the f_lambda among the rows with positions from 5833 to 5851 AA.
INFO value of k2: 0.6857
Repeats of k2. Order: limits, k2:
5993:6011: 0.5377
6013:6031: 0.6266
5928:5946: 0.5857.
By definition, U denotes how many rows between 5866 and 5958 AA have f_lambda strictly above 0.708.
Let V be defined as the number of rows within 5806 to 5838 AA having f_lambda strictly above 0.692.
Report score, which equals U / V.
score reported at 1.0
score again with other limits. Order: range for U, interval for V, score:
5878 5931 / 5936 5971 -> 0.6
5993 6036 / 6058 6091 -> 0.9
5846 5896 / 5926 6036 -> 0.2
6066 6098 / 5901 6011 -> 0.3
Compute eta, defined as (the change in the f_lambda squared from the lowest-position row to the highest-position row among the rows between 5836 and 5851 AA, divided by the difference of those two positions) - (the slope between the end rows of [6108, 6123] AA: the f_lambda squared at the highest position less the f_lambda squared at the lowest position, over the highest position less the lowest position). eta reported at 0.019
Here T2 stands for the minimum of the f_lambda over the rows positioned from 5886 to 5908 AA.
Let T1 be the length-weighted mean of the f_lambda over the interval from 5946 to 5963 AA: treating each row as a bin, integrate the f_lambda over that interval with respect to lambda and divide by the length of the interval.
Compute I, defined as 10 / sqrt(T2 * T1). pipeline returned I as 16.82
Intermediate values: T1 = 0.70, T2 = 0.5036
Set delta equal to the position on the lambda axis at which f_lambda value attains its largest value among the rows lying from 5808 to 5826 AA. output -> 5814.5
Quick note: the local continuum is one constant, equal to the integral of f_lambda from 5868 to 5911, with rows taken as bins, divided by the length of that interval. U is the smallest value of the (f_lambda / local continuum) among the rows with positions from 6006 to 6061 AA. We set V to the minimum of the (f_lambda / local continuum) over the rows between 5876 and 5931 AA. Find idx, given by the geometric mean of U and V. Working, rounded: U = 0.910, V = 0.804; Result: 0.855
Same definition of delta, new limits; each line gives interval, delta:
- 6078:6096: 6084.5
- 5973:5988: 5974.5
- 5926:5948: 5947.0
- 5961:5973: 5967.0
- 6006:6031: 6019.5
